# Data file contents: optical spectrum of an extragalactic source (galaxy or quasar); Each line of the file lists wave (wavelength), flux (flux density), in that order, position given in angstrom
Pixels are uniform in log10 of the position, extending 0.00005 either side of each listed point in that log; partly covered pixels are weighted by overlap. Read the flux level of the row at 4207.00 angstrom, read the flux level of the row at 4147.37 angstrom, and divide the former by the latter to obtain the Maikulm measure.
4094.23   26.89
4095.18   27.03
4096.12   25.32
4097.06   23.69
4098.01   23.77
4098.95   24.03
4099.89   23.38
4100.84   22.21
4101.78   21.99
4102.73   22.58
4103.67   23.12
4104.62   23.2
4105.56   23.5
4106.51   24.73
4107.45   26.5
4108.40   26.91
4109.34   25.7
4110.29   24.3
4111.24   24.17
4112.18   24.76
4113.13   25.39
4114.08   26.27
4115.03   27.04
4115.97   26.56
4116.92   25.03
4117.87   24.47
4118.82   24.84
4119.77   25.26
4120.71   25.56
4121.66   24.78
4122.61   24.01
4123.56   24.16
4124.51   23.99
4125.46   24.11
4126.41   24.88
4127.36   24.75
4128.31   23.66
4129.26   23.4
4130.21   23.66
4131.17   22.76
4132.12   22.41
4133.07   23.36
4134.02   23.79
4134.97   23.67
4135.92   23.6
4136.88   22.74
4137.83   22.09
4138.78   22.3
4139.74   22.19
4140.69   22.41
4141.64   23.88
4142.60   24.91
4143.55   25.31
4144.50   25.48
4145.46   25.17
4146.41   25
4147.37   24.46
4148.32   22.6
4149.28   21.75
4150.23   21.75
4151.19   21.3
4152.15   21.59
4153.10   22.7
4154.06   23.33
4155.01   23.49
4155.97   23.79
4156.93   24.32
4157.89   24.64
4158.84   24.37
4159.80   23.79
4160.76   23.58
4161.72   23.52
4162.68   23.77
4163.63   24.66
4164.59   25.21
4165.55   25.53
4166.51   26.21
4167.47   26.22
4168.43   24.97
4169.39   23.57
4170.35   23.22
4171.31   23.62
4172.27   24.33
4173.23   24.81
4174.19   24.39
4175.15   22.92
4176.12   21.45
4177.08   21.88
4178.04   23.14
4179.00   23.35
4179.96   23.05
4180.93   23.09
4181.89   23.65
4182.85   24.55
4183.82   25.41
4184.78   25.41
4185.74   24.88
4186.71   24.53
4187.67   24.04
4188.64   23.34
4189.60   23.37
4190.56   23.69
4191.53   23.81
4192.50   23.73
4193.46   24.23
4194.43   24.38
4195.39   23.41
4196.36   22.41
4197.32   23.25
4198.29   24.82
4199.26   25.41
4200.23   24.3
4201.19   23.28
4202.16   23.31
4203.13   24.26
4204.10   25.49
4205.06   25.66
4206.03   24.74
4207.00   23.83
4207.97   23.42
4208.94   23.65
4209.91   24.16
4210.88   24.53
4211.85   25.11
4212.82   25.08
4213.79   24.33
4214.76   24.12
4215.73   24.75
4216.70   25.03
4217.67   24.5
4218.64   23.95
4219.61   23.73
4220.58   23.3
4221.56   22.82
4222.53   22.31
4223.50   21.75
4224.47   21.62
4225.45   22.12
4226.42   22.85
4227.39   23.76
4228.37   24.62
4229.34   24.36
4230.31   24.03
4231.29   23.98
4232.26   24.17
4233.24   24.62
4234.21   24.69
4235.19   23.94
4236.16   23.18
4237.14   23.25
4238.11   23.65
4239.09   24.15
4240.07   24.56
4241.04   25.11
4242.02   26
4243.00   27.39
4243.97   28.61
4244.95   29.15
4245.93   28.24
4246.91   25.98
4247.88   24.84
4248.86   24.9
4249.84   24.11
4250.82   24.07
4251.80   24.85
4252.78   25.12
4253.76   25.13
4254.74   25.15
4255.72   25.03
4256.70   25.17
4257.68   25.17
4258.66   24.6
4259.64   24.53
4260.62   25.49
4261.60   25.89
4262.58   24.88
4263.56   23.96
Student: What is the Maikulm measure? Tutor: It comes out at 0.97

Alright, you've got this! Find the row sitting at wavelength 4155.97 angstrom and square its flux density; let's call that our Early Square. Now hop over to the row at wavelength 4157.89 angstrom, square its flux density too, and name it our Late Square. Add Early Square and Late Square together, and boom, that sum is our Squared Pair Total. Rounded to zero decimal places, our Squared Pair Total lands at 1173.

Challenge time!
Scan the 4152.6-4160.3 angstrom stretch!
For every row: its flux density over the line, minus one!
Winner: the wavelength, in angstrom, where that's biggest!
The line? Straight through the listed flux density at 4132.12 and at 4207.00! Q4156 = 4157.89 angstrom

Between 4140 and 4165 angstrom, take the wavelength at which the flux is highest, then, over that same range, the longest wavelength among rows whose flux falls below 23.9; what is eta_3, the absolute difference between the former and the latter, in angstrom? 18.2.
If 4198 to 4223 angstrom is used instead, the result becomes 17.5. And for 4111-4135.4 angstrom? 19.9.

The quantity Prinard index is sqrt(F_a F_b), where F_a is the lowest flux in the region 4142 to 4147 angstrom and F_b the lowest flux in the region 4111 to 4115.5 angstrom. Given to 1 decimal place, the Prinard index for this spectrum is 24.5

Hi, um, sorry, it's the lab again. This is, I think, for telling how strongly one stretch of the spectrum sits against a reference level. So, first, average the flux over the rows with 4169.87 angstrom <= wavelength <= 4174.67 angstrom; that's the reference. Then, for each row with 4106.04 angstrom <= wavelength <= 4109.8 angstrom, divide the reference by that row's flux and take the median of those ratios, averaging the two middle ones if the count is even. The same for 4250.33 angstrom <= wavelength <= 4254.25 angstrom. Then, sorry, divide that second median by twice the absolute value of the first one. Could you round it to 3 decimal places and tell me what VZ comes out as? 0.522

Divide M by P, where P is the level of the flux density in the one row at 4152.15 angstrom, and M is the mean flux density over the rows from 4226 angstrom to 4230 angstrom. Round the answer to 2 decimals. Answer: 1.11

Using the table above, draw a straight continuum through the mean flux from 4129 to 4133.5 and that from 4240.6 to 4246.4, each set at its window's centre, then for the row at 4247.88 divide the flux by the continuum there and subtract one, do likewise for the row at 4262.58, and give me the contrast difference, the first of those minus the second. 0.017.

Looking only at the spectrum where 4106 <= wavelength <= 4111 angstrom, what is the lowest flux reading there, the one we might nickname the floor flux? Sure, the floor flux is 24.3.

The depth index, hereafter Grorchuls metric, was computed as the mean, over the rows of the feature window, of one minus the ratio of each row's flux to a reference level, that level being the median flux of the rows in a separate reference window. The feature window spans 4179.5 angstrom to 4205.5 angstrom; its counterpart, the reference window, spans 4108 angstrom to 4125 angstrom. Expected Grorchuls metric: 0.033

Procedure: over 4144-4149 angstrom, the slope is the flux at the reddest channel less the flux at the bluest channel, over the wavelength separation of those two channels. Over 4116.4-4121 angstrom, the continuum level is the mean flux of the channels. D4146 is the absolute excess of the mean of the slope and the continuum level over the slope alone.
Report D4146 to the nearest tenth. 12.9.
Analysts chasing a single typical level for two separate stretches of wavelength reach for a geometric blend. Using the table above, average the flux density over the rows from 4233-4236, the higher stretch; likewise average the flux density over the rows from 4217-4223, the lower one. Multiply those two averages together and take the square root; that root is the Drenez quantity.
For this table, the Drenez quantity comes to 23.9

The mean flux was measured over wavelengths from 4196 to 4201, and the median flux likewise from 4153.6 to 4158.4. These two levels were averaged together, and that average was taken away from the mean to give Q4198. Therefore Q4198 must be 0.1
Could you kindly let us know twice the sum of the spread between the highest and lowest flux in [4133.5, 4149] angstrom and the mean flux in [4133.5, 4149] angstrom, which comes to 54.2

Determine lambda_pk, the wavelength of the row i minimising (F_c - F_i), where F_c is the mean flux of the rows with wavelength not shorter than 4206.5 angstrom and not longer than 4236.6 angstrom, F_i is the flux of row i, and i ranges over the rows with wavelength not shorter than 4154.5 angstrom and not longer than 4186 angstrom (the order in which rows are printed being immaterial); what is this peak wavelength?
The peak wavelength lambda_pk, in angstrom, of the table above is 4167.47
